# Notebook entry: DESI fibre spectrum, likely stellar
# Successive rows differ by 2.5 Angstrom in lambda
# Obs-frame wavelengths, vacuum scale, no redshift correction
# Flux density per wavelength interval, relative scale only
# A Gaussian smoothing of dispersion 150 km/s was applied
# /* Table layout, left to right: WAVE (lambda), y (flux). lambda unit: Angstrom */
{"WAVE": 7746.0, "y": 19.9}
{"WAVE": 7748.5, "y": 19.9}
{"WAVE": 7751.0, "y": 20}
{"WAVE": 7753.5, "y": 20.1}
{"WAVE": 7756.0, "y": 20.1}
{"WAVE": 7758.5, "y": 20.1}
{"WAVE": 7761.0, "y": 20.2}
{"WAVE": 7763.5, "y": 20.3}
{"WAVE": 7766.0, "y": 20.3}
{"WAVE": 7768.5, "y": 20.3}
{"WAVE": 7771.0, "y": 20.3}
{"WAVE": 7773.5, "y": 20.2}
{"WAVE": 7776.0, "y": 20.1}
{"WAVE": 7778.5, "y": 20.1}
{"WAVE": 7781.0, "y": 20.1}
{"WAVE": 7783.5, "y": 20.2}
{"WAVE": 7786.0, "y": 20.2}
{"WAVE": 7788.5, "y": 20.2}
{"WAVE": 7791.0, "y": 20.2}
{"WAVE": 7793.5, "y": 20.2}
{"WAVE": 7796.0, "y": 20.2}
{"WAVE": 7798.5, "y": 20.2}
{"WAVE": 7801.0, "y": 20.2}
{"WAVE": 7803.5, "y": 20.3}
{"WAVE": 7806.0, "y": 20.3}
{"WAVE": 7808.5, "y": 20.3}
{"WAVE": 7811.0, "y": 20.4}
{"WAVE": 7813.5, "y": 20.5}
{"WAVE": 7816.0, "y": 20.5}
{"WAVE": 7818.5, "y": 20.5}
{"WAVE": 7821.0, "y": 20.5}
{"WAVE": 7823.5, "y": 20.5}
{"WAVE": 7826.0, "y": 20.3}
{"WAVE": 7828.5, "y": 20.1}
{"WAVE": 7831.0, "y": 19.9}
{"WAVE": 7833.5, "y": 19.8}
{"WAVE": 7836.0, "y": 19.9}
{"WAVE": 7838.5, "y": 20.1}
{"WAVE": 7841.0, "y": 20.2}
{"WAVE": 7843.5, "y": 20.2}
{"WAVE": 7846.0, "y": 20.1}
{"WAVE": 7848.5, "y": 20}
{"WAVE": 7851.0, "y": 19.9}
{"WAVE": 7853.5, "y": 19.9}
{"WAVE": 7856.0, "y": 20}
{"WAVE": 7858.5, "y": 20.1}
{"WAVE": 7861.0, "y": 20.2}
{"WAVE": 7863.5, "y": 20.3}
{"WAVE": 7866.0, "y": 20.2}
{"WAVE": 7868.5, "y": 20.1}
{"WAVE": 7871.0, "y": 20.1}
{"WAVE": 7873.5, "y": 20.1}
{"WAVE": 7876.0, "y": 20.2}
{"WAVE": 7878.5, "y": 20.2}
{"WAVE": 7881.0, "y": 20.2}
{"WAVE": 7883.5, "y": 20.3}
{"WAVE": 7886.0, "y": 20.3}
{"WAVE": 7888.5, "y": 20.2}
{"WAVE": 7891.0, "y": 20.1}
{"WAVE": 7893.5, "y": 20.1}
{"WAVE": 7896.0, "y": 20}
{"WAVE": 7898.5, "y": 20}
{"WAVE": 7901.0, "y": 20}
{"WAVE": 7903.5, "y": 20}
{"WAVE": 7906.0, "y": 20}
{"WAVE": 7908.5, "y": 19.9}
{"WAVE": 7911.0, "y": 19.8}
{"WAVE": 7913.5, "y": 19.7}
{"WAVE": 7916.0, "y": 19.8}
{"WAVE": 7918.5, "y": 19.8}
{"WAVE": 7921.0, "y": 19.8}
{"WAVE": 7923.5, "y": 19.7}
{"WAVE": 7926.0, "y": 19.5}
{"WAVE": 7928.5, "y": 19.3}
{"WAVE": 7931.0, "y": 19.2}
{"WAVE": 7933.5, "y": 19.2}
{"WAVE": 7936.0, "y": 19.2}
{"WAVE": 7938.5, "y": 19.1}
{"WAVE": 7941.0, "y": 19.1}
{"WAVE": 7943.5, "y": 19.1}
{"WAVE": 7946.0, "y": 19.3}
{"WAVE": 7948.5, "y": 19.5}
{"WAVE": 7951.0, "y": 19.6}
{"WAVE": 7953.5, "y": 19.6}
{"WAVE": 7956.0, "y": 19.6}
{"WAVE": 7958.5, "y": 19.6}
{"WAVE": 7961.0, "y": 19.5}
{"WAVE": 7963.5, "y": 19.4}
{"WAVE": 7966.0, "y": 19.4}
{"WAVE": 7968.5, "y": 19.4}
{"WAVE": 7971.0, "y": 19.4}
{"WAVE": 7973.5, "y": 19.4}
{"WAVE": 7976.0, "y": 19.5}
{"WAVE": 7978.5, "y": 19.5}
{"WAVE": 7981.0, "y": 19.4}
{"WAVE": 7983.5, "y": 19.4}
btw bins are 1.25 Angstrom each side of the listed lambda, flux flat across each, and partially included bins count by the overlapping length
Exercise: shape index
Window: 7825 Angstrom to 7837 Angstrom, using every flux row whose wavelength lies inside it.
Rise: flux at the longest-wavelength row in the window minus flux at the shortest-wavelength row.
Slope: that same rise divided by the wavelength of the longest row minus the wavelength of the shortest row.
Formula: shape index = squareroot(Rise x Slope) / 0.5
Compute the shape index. 0.25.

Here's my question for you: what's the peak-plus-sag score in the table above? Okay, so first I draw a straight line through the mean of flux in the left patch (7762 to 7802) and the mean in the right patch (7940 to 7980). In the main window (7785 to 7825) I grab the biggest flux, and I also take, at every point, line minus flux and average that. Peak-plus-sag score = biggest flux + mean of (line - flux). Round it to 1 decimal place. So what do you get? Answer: 20.3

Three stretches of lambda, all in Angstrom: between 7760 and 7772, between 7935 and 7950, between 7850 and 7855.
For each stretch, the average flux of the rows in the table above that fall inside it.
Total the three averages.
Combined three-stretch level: 59.4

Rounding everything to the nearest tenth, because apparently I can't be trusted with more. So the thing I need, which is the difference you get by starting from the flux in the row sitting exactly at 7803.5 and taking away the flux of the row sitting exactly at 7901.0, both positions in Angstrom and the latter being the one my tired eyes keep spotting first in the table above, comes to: 0.3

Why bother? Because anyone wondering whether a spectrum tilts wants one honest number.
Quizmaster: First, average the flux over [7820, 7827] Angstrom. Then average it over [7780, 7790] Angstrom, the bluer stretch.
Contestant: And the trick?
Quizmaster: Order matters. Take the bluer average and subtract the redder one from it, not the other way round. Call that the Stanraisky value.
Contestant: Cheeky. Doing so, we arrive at -0.3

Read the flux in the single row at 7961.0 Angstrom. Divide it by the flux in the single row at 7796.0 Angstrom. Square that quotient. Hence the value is 0.93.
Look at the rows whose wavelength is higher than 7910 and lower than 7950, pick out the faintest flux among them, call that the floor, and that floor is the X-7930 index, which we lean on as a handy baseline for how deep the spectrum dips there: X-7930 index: 19.1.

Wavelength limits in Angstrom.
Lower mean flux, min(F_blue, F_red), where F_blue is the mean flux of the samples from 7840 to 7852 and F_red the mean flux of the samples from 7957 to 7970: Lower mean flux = 19.5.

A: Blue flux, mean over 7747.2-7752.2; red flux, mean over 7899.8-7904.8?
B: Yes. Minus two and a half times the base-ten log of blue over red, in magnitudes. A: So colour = 0.00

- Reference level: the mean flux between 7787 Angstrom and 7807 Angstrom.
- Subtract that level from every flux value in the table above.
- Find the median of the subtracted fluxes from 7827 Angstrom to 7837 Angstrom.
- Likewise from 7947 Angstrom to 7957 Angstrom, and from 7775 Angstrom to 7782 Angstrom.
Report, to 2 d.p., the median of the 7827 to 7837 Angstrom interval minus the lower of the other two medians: 0.30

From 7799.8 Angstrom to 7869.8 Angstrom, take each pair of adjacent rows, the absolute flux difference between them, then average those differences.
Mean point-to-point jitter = 0.085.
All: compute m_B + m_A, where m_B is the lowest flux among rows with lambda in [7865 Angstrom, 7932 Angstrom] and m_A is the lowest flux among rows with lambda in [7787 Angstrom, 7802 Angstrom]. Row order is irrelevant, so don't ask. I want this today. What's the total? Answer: 39.4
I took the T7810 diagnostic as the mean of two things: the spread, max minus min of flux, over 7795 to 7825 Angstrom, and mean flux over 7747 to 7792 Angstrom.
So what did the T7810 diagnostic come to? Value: 10.23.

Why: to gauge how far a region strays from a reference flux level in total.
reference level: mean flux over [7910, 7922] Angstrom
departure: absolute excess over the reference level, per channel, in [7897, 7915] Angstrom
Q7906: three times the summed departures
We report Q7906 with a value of 3.3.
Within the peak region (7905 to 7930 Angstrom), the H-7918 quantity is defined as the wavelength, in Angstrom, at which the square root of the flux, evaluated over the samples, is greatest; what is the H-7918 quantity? 7906.0 Angstrom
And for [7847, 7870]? 7863.5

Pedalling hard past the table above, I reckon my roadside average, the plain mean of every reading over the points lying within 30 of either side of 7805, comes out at 20.2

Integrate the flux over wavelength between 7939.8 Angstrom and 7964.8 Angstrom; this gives 486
